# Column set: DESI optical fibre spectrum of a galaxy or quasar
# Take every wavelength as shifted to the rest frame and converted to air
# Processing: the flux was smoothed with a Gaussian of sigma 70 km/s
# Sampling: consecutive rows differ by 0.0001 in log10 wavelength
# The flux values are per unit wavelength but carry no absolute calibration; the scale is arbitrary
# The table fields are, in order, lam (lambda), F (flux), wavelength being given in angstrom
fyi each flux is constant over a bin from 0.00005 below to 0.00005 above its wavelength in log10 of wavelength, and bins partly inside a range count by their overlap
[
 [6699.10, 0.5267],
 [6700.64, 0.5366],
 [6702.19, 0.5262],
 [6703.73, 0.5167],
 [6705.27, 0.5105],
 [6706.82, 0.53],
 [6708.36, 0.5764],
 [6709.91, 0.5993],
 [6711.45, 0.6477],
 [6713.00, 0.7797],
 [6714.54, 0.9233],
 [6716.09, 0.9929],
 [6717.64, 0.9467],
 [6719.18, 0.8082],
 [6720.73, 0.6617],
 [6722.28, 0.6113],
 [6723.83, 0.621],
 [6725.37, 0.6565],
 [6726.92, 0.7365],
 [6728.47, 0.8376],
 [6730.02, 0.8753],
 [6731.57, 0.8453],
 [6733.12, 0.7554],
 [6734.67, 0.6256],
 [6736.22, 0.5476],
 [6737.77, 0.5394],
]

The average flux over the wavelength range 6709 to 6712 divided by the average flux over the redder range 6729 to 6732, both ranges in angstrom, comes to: 0.72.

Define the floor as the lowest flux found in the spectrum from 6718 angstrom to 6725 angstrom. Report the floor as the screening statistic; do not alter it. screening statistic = 0.6113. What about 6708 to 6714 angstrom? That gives 0.5764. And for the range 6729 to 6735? 0.6256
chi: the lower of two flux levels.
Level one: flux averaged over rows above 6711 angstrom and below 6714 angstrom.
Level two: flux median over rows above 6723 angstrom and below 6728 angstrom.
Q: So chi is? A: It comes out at 0.66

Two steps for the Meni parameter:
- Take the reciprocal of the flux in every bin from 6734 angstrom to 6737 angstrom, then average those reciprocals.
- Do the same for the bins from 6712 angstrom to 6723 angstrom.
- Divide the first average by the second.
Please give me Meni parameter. 1.4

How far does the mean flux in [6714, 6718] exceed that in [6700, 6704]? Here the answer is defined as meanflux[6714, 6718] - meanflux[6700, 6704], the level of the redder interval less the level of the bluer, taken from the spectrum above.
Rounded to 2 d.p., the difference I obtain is 0.43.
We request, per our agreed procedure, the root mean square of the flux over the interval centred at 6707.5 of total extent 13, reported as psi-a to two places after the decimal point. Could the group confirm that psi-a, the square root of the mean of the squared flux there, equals 0.59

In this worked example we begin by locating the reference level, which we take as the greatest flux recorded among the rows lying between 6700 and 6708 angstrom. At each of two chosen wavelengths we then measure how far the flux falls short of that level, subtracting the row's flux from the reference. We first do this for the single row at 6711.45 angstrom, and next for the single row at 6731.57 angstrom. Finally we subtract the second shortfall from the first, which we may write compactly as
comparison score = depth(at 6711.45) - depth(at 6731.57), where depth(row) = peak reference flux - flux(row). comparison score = 0.20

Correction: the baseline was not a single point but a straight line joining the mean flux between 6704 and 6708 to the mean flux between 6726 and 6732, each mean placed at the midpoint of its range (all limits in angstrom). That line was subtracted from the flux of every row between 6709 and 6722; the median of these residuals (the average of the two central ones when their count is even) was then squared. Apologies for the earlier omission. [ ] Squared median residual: 0.020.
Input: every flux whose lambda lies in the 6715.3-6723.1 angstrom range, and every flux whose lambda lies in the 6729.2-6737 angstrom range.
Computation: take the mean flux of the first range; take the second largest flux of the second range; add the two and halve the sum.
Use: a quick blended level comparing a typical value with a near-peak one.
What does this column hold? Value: 0.82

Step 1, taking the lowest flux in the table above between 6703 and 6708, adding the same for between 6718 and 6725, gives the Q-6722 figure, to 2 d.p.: 1.12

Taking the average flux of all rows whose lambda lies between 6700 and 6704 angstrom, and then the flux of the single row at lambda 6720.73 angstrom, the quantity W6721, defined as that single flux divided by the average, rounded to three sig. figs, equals 1.26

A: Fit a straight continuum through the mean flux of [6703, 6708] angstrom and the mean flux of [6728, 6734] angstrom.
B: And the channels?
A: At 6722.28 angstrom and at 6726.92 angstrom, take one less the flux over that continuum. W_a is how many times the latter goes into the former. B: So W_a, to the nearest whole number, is 3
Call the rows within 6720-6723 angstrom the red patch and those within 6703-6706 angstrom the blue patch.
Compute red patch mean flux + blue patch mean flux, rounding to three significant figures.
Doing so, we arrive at 1.15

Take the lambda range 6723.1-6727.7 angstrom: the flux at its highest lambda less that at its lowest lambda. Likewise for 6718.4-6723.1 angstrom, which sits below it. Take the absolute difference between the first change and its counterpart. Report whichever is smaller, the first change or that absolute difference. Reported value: 0.12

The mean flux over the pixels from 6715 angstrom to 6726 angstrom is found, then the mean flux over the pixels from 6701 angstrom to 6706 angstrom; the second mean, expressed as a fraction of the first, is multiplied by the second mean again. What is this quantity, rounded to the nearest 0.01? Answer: 0.35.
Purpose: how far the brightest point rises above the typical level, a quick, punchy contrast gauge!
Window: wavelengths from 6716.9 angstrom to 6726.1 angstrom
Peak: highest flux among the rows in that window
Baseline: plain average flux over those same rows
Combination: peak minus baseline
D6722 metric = 0.23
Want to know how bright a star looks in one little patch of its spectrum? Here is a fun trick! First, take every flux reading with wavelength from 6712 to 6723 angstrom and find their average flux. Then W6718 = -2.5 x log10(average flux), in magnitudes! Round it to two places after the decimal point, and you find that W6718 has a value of 0.22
